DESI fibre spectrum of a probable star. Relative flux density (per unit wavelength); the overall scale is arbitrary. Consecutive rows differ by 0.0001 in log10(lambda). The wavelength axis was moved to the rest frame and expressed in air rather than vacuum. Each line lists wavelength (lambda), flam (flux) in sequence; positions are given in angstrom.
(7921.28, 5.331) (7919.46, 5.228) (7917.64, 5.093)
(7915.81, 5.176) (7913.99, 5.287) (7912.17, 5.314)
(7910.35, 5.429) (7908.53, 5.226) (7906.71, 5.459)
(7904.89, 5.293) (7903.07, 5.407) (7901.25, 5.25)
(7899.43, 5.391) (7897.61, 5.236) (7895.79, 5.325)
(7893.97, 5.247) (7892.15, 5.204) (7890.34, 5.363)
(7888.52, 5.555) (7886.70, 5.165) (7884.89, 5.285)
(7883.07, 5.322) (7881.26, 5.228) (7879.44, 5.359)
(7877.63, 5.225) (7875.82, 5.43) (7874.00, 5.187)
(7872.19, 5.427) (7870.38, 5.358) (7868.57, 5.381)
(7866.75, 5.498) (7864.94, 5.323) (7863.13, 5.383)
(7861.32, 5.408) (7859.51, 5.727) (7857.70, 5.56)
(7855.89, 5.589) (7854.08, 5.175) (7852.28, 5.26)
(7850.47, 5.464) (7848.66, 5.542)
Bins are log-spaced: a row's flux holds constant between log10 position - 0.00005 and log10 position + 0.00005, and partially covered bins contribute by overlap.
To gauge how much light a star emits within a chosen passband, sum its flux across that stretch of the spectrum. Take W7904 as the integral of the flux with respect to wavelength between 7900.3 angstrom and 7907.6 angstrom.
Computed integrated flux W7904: 39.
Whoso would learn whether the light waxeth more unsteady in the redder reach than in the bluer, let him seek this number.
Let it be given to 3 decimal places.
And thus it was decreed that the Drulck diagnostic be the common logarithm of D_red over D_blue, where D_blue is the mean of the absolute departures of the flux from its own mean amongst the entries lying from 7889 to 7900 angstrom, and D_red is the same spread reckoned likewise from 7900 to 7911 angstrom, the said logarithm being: 0.128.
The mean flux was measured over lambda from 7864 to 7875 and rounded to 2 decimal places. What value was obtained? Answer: 5.36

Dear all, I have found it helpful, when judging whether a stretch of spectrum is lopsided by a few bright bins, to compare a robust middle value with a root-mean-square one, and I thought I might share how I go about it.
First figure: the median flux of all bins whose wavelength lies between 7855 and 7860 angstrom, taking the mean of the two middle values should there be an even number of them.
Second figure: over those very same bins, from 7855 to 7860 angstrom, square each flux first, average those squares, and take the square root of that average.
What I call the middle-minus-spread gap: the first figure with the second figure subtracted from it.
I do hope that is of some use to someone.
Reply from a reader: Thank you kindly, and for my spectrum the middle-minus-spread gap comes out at -0.037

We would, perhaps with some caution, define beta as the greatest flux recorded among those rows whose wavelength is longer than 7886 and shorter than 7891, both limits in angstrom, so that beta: 5.555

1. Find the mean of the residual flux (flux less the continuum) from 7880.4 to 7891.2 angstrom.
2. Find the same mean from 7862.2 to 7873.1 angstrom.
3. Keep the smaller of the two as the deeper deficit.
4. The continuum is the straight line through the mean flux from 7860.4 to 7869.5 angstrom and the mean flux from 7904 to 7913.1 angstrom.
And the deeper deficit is -0.053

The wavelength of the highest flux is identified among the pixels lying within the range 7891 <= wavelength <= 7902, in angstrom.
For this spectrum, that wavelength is 7899.43 angstrom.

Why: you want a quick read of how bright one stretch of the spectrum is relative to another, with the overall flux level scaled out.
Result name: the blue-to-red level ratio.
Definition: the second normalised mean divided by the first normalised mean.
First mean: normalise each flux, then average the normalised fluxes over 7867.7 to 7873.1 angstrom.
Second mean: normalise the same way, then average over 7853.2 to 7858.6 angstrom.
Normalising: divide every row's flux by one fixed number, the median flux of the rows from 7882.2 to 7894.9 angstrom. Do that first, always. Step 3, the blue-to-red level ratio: 1.01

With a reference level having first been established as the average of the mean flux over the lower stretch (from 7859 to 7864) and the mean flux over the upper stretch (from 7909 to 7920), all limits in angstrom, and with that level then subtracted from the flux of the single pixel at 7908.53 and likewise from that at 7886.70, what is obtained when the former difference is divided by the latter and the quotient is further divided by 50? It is 0.014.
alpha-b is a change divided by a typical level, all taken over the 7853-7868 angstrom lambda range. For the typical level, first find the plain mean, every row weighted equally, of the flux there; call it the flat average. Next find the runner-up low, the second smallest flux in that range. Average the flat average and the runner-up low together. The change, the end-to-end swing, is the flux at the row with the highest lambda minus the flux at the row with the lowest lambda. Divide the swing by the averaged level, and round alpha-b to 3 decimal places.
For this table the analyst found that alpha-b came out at 0.060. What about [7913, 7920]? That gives -0.011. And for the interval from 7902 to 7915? -0.023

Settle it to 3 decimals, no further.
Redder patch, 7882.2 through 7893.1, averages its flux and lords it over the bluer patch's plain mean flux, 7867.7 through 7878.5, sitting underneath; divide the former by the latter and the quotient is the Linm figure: 0.996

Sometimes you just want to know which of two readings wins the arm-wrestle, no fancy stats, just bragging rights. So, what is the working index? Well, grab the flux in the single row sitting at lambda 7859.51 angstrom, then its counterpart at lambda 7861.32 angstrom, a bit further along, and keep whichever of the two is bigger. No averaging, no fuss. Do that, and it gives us 5.73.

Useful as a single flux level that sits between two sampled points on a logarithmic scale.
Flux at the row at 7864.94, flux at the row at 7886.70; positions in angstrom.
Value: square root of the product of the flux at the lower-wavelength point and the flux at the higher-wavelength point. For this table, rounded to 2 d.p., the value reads 5.24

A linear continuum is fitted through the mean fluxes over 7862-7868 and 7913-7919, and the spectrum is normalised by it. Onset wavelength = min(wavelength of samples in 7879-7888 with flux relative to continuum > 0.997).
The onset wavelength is 7879.44 angstrom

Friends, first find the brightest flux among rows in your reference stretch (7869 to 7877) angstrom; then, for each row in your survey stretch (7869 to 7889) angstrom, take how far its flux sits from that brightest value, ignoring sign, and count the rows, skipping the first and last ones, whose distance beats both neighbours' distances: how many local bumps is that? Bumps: 4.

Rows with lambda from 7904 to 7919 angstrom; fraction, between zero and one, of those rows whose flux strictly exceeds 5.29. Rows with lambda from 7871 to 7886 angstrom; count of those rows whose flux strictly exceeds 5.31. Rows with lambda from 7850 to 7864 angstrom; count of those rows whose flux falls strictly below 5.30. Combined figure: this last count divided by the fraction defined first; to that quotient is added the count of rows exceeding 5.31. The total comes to 8.0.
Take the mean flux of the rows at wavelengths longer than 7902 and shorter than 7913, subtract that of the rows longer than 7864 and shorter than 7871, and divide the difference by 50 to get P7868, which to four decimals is -0.0007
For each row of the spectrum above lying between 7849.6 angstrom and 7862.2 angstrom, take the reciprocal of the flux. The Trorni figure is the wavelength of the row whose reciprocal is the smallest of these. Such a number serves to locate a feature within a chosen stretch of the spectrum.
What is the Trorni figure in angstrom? 7859.51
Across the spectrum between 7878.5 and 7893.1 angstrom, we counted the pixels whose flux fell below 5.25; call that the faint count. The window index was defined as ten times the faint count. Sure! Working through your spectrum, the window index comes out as 30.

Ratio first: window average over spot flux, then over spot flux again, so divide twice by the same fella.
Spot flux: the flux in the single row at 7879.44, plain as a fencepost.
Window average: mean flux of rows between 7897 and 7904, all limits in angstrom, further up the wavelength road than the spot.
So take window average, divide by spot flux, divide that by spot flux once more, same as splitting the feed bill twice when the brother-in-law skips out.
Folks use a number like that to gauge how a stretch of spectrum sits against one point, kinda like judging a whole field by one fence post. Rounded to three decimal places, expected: 0.185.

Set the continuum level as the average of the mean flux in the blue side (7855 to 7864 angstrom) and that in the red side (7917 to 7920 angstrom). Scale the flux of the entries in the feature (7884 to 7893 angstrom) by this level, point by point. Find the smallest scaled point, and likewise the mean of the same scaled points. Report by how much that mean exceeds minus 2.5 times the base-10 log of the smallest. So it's 0.956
